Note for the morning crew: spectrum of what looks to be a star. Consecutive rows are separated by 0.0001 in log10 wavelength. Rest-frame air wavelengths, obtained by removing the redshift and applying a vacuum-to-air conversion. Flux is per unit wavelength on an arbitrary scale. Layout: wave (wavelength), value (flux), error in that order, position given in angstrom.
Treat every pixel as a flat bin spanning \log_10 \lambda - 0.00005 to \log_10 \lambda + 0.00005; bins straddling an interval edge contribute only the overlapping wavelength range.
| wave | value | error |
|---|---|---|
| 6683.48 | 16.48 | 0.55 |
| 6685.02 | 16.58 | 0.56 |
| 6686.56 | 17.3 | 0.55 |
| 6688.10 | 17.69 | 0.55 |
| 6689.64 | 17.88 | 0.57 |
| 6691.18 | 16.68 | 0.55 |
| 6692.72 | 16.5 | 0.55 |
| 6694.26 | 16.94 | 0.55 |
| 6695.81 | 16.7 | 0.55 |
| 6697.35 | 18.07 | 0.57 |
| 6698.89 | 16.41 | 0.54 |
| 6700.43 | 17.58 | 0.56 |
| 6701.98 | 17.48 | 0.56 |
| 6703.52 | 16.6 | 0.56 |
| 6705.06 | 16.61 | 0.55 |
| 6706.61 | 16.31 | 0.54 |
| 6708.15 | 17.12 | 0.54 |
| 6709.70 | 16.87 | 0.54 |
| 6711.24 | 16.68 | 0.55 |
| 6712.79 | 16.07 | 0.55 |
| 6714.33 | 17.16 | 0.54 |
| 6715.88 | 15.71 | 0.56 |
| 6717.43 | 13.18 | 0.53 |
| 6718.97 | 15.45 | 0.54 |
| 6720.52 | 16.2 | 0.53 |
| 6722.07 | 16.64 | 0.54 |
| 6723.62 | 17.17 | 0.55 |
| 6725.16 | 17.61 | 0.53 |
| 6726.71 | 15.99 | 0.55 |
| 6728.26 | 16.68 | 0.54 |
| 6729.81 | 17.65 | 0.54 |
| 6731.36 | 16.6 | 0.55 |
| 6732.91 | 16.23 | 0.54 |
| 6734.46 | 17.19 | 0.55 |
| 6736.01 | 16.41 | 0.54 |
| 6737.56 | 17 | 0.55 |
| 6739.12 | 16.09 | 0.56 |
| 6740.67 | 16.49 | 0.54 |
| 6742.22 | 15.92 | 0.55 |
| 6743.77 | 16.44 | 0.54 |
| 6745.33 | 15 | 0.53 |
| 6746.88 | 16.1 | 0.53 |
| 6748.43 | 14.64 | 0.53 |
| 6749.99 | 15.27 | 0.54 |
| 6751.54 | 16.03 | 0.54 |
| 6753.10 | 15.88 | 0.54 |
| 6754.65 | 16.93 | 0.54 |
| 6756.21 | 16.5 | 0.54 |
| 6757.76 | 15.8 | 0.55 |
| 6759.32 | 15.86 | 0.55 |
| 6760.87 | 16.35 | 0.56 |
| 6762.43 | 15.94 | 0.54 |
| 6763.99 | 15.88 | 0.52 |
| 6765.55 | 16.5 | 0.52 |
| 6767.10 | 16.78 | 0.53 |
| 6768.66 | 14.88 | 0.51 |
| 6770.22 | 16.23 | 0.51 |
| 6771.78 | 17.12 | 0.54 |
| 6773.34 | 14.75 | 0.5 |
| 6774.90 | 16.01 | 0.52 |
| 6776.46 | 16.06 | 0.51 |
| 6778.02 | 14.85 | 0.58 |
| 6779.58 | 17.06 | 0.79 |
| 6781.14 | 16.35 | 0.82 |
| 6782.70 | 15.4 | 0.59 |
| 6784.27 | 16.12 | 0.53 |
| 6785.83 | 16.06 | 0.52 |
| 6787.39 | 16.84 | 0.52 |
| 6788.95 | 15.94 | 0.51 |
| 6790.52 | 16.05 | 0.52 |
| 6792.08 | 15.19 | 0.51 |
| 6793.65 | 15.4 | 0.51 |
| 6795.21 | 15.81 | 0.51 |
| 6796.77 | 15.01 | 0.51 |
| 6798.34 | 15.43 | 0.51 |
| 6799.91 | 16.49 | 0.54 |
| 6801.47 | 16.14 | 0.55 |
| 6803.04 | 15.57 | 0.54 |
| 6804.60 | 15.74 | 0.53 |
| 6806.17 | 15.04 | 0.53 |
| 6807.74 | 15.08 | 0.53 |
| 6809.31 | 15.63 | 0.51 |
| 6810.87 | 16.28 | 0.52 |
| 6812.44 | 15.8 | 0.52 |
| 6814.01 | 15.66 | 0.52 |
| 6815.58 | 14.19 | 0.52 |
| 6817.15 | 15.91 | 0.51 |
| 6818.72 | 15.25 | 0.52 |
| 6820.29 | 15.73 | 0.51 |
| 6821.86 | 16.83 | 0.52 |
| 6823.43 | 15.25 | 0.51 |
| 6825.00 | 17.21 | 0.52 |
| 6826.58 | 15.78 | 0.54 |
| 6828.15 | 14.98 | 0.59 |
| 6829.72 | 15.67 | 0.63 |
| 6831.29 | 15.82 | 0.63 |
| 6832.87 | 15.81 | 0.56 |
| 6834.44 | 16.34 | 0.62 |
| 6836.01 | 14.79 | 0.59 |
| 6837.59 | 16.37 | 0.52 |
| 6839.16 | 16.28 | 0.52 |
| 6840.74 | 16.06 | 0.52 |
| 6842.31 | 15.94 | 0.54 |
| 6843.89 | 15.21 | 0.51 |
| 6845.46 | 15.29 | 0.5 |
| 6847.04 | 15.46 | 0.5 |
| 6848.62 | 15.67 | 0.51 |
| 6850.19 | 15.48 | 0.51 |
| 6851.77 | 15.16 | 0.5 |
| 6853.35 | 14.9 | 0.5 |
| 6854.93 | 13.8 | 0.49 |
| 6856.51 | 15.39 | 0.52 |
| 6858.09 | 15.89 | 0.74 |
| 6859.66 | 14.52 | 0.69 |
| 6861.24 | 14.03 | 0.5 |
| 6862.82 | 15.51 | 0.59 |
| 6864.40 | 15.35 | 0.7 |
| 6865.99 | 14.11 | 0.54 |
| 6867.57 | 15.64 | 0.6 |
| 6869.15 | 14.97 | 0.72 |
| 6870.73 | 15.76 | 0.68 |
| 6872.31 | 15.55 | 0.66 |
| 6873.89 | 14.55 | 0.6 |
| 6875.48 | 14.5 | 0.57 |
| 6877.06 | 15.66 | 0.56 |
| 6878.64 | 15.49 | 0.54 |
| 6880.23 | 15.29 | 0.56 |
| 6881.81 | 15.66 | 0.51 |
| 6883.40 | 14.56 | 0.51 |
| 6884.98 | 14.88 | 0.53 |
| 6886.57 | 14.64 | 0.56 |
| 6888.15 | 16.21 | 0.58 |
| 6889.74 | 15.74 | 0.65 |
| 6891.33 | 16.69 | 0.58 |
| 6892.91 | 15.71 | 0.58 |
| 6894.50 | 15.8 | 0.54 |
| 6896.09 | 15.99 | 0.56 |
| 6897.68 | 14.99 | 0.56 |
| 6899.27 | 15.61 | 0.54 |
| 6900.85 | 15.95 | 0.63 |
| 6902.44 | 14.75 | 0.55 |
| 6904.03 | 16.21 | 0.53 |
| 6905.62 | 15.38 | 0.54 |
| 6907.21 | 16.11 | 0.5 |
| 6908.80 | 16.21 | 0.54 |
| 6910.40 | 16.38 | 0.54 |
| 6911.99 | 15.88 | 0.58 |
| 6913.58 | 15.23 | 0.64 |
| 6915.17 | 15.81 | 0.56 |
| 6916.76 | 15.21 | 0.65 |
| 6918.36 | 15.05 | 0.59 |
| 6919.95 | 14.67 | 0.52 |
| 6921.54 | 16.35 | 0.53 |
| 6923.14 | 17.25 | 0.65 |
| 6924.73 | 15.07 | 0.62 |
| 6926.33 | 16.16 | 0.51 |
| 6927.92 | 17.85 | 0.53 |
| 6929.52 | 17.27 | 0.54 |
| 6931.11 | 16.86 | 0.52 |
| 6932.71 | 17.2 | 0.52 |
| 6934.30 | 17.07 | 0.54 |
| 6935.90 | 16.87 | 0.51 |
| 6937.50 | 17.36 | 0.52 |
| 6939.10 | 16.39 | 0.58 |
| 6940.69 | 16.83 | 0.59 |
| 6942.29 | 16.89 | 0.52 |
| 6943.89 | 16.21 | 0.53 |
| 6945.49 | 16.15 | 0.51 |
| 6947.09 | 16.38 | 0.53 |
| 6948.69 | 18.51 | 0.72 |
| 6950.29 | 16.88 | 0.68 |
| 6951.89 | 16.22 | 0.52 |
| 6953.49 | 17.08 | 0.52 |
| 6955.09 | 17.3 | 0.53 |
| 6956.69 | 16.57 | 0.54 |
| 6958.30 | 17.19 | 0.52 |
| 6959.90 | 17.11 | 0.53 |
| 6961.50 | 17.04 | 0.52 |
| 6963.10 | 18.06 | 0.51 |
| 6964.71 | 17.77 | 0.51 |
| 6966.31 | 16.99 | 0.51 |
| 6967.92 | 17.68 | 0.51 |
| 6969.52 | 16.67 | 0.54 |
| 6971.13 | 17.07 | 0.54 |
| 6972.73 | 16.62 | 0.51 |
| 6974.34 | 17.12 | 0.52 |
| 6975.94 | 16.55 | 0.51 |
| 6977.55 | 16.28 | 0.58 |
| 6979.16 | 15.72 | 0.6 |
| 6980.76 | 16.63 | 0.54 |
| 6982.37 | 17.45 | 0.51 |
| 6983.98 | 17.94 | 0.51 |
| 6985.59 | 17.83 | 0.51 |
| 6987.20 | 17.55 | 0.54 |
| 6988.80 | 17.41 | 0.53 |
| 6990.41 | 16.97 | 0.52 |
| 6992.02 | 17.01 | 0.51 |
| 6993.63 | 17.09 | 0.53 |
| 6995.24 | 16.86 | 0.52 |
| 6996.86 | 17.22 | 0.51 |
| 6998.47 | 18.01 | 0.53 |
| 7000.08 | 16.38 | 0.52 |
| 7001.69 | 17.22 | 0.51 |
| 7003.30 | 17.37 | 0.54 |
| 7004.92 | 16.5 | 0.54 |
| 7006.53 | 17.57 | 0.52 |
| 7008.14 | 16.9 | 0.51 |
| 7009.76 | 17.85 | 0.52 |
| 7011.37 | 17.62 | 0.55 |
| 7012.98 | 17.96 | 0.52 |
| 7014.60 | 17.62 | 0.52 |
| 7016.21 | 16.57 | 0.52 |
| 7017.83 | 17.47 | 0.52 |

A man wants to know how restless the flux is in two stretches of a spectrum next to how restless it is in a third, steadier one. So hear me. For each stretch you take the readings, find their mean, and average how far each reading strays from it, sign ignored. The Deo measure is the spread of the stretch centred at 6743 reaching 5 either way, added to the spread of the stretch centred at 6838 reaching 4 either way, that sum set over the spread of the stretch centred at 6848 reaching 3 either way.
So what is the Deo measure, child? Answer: 8.4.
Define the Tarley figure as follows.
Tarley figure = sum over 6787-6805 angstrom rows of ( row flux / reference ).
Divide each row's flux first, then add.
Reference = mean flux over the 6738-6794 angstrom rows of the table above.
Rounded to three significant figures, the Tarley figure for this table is 11.9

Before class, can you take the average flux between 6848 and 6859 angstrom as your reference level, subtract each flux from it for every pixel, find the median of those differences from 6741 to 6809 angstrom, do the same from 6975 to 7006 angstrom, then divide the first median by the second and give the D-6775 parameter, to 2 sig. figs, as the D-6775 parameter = 0.40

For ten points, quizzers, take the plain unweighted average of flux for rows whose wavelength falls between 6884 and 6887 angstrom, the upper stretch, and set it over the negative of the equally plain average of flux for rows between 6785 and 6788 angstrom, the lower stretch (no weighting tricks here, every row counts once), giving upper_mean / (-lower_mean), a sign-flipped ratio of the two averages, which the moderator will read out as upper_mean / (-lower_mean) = -0.90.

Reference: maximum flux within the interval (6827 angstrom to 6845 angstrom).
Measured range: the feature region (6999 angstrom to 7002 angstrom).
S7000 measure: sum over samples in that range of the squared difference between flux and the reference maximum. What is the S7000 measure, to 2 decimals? 0.72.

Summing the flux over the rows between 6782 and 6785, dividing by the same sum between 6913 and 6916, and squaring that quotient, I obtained 1.03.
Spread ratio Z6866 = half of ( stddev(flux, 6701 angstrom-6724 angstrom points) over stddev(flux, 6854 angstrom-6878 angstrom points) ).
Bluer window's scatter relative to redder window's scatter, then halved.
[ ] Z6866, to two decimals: 0.74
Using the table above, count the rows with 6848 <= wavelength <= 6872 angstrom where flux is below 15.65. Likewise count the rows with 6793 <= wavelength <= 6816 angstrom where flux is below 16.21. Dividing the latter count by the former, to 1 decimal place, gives 1.1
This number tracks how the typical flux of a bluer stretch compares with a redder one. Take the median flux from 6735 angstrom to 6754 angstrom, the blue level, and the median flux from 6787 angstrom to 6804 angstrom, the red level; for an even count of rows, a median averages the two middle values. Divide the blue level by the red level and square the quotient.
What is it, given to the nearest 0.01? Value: 1.03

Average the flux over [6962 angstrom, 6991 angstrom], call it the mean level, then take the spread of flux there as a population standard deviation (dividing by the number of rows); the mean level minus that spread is 16.5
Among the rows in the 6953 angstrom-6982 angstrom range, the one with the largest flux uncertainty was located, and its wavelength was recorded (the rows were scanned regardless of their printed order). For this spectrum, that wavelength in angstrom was 6979.16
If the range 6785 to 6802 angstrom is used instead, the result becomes 6801.47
